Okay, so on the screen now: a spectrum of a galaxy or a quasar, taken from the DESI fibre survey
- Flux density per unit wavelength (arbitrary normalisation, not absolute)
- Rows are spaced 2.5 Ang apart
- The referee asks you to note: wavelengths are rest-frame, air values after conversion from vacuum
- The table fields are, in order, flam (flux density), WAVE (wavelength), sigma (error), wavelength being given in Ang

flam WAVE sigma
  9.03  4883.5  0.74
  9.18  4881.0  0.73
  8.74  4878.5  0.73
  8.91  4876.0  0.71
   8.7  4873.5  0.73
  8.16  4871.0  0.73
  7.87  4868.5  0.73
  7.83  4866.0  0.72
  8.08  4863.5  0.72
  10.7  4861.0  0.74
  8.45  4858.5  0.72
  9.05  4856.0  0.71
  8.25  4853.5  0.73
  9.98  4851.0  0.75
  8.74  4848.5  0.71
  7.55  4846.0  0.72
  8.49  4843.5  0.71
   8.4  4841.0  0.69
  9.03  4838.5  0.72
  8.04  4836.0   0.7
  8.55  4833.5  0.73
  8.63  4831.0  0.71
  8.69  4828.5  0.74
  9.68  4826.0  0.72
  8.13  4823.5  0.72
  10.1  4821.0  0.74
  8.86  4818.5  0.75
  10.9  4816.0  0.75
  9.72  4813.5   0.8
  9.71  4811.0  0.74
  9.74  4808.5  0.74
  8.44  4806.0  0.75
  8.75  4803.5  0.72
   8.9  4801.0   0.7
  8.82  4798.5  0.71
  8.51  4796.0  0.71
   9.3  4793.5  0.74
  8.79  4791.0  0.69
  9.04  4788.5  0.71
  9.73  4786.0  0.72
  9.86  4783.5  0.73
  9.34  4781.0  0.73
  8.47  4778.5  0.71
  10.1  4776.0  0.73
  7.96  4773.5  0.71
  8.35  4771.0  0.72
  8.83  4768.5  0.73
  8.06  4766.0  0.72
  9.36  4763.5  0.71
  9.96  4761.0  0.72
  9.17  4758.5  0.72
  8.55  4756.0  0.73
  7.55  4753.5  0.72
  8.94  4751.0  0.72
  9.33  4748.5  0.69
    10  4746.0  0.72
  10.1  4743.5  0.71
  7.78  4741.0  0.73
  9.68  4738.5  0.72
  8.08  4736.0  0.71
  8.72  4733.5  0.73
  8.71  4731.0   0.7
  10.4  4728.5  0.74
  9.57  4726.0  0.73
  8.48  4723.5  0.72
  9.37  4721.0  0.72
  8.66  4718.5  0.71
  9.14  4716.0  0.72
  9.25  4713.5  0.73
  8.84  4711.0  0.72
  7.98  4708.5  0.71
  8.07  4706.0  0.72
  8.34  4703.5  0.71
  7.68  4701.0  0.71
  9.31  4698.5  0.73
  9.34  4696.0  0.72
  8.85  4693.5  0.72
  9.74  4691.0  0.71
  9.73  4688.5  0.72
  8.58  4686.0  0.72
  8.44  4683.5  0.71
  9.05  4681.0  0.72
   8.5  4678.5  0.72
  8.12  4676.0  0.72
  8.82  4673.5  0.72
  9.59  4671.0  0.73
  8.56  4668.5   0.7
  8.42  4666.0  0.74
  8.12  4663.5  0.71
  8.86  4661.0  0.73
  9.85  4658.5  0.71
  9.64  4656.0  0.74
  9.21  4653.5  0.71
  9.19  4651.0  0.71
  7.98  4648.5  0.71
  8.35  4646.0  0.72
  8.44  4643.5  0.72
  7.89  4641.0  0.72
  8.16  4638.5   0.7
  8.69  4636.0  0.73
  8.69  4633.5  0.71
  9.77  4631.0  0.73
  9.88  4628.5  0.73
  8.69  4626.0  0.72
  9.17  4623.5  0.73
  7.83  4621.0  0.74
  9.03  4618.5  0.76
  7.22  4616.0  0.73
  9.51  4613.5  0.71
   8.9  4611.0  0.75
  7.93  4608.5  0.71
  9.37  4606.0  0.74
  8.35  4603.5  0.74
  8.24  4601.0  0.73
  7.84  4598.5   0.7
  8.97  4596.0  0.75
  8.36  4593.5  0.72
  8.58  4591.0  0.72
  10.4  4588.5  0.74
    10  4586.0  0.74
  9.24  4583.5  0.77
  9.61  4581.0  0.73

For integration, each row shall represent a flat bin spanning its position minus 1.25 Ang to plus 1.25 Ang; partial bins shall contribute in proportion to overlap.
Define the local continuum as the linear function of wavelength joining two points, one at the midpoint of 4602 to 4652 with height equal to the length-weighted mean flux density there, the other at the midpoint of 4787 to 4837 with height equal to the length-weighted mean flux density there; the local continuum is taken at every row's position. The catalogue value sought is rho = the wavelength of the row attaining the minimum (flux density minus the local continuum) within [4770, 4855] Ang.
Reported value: 4846.0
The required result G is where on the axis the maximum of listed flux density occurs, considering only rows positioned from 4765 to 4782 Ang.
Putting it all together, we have 4776.0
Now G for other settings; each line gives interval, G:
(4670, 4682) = 4671.0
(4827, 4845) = 4838.5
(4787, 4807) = 4793.5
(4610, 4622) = 4613.5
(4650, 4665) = 4658.5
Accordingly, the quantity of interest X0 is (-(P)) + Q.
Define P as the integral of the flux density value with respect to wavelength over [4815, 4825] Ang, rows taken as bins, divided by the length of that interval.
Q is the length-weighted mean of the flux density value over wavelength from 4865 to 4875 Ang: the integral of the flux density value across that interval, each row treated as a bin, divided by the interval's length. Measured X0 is -1.3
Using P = 9.47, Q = 8.2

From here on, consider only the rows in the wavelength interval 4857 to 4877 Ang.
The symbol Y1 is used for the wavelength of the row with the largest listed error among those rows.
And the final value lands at 4861.0 Ang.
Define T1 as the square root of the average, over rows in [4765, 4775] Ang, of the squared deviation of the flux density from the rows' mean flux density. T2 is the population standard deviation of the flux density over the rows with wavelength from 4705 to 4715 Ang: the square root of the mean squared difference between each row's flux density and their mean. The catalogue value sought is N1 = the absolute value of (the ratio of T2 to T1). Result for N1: 1.57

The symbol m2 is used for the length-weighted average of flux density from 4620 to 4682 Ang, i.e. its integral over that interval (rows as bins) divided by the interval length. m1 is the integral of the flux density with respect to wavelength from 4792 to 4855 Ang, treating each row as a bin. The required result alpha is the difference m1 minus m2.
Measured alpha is 555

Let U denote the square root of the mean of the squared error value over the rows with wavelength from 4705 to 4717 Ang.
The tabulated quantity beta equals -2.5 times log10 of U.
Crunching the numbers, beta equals 0.357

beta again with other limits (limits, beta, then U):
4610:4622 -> 0.330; 0.738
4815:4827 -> 0.333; 0.736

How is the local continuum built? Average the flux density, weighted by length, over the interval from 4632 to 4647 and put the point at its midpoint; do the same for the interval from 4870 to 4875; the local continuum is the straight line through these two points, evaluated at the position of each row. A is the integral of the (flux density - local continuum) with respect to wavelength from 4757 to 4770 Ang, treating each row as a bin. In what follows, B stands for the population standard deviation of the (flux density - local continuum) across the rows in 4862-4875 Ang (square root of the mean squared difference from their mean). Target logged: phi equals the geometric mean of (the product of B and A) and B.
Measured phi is 0.9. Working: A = 8.0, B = 0.3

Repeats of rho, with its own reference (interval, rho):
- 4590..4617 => 4616.0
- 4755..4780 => 4773.5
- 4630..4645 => 4641.0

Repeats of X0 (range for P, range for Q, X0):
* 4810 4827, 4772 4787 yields -0.4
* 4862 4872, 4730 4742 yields 0.6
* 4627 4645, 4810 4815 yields 1.0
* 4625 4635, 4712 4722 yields -0.2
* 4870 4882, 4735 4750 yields 0.4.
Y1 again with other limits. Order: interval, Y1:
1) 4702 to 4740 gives 4728.5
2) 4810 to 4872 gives 4813.5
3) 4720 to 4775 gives 4728.5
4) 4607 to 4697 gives 4618.5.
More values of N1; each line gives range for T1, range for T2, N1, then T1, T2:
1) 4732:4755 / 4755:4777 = 0.82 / 0.90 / 0.7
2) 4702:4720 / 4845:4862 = 2.14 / 0.46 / 1.0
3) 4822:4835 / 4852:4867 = 1.88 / 0.51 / 1.0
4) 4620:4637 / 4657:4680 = 0.87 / 0.66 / 0.6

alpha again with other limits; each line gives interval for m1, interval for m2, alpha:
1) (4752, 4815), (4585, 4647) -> 559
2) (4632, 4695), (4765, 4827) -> 544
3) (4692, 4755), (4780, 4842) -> 551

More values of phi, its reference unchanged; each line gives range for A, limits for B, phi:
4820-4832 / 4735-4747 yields 2.6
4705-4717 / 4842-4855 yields 1.4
